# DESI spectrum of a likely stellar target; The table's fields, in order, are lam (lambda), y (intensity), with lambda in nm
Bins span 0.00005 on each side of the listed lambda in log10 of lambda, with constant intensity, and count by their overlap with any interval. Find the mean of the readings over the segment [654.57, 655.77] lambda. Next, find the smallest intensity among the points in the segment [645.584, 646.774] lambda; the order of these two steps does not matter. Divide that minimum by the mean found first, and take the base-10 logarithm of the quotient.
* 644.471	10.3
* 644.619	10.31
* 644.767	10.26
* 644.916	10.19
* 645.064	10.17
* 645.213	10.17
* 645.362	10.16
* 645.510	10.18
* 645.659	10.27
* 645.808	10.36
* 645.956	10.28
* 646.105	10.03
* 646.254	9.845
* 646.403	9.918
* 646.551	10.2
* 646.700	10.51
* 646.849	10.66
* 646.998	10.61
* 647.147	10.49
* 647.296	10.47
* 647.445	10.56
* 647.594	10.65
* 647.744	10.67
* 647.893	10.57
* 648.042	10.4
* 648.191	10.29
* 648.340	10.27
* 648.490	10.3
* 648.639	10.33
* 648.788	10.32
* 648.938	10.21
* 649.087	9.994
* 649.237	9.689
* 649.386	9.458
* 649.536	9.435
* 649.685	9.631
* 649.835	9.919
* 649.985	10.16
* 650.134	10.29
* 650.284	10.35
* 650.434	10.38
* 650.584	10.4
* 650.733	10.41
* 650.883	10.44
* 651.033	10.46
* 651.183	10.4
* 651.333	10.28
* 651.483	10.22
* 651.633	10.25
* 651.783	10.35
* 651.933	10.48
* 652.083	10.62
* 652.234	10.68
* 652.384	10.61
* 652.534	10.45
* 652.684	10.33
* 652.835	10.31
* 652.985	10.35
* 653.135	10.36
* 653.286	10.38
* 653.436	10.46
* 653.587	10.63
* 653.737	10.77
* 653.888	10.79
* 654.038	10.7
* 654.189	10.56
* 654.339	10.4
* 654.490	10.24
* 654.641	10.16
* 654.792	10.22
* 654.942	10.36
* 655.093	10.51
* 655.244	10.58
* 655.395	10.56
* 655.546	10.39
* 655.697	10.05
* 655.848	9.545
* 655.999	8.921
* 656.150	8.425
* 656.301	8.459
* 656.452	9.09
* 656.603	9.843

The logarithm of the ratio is -0.02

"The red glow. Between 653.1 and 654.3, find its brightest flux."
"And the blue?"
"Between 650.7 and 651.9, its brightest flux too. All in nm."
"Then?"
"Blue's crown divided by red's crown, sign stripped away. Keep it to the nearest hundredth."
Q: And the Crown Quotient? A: 0.97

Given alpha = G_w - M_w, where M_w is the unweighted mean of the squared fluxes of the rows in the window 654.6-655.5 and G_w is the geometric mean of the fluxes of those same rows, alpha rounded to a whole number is -98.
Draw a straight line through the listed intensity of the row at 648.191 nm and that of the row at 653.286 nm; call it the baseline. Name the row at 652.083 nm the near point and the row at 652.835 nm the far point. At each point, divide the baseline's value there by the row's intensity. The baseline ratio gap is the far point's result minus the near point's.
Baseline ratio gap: 0.031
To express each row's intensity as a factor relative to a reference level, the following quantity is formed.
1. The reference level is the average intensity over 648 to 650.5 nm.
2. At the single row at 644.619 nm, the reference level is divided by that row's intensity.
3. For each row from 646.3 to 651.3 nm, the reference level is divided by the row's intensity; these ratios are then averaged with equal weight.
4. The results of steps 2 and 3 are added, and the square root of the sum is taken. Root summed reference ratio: 1.40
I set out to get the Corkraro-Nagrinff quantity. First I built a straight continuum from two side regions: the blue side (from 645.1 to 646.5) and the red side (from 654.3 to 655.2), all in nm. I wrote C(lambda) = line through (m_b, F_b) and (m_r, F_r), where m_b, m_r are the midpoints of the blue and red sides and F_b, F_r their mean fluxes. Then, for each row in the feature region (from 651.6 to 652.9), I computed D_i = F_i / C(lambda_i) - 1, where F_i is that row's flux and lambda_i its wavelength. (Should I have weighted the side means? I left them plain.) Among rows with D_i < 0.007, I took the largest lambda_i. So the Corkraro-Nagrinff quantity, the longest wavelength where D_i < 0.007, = 652.835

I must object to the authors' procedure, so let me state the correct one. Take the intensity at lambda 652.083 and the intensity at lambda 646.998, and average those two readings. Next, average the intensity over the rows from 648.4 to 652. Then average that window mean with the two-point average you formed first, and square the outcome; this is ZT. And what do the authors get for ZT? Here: 108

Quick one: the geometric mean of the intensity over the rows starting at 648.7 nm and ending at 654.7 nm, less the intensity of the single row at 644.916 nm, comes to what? 0.11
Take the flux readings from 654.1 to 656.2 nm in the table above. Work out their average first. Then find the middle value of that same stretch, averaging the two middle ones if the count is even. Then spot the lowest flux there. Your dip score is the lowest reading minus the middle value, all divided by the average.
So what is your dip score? -0.19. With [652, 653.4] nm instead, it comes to -0.01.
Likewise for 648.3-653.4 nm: -0.09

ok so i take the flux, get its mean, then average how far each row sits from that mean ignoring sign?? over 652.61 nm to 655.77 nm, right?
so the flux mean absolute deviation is 0.16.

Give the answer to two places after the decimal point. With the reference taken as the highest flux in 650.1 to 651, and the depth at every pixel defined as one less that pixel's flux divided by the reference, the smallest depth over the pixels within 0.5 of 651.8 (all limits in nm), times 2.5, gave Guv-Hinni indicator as -0.06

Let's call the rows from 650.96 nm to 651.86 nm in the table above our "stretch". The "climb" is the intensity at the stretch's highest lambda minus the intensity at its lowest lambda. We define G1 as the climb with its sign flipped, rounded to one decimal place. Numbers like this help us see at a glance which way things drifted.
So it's 0.1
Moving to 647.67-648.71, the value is 0.3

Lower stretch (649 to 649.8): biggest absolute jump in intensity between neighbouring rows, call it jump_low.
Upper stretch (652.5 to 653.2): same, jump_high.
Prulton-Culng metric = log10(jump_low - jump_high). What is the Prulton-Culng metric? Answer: -0.73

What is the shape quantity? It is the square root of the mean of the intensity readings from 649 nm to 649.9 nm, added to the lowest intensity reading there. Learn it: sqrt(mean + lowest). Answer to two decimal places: 4.37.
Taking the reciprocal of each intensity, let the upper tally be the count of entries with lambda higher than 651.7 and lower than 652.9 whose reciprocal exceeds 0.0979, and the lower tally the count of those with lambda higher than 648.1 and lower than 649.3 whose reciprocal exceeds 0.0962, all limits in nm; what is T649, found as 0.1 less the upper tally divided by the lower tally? 0.10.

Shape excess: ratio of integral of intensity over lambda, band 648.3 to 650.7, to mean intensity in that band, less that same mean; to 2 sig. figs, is -7.7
